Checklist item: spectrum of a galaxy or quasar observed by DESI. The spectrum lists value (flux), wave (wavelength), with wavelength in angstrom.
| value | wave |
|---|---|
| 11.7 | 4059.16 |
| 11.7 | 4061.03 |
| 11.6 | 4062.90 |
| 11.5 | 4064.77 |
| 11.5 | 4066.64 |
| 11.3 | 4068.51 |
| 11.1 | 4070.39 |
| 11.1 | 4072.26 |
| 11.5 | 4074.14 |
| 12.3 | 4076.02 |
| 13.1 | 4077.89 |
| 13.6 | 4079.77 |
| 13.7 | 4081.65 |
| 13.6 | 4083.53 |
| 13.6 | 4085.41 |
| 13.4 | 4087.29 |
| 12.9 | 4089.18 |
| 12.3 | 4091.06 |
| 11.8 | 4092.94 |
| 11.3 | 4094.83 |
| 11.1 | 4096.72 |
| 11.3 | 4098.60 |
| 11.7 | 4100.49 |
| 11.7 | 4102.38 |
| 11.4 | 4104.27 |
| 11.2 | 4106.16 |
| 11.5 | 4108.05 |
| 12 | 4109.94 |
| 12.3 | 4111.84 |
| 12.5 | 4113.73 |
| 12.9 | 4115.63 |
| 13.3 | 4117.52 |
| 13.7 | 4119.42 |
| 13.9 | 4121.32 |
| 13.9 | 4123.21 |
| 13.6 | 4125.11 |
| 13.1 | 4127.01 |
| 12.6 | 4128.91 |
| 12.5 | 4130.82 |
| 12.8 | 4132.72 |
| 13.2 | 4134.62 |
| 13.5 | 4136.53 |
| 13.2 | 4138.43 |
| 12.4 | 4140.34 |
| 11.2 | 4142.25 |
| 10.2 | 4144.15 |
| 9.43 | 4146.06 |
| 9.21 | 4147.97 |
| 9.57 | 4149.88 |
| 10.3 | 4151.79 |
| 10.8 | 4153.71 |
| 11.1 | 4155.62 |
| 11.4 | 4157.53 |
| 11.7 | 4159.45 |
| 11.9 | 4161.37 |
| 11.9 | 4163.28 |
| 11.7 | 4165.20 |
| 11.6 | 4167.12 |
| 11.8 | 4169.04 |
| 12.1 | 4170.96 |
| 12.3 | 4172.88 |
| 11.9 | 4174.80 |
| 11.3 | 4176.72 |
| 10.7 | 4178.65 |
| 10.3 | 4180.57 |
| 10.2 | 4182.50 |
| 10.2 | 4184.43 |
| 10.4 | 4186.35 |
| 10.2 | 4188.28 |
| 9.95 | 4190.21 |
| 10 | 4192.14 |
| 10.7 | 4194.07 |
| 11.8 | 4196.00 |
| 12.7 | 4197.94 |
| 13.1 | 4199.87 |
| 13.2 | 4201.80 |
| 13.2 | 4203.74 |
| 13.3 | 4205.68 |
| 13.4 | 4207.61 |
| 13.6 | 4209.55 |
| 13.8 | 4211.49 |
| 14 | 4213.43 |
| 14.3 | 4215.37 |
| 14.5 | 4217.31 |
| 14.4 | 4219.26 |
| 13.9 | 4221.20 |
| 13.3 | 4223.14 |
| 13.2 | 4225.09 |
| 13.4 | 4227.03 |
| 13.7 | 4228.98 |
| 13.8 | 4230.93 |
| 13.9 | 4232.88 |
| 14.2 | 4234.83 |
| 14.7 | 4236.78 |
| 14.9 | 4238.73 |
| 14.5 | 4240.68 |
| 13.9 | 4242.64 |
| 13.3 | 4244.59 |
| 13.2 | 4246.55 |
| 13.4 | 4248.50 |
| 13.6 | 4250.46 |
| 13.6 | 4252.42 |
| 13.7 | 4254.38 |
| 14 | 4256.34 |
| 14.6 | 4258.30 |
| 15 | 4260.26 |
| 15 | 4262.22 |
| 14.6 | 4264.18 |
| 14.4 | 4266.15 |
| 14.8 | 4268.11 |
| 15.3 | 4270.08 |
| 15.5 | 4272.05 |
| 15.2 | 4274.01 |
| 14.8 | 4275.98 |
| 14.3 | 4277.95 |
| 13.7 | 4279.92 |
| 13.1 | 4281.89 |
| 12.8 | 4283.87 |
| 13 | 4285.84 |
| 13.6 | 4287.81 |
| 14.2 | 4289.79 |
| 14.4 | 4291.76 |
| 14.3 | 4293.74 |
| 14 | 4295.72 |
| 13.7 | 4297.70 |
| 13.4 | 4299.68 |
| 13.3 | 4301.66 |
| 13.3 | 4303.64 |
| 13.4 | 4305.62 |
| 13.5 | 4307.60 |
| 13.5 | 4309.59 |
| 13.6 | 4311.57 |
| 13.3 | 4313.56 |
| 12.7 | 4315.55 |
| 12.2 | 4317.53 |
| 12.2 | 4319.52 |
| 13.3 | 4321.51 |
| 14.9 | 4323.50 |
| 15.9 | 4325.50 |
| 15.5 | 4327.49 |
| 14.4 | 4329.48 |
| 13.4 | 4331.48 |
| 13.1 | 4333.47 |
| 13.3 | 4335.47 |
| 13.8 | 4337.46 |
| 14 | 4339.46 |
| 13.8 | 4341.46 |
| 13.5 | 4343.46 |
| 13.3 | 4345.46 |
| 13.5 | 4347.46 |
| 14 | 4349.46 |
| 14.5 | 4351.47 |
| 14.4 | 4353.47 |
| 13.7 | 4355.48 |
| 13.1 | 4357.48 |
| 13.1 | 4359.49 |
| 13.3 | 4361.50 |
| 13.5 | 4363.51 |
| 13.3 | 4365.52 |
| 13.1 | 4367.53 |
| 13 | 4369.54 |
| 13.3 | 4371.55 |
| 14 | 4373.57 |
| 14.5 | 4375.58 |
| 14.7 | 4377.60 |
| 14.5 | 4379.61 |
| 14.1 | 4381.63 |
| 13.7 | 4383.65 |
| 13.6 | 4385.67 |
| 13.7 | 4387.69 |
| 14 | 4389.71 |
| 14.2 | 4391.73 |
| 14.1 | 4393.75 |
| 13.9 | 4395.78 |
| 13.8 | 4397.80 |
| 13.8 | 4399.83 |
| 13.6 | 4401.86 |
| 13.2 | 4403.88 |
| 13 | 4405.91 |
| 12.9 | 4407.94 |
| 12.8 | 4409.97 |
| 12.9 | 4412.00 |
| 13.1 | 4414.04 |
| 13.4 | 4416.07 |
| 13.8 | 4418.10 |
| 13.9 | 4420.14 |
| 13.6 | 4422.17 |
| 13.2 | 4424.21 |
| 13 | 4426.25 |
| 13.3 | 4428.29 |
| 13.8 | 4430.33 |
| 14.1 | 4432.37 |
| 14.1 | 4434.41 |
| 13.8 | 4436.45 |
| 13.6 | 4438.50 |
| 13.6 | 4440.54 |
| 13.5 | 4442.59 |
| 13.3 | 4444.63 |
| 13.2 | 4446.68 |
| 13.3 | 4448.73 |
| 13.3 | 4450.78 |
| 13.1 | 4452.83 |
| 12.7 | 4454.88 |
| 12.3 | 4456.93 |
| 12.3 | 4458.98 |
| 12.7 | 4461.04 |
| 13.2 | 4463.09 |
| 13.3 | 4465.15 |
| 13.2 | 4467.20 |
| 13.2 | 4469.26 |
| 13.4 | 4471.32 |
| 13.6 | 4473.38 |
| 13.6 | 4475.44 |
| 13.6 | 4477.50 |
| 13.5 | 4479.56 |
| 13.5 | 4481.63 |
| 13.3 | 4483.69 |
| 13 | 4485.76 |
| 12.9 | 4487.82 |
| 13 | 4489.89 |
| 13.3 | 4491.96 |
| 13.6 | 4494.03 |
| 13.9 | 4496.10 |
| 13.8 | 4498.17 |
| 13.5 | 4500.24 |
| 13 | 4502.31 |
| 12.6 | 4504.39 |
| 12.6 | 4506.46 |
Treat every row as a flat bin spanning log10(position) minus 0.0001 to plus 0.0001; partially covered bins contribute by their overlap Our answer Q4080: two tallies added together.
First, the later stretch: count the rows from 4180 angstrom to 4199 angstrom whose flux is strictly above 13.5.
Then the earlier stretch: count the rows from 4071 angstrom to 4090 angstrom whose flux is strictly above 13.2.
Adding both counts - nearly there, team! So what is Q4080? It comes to 5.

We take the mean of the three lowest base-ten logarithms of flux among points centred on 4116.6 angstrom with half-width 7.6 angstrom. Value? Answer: 1.089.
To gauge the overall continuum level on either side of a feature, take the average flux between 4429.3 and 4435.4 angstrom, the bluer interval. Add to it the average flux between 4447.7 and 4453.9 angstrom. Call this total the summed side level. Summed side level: 27.2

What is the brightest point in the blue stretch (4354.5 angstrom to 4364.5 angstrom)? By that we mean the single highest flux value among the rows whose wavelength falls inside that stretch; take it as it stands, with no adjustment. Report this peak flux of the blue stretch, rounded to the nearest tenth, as 13.7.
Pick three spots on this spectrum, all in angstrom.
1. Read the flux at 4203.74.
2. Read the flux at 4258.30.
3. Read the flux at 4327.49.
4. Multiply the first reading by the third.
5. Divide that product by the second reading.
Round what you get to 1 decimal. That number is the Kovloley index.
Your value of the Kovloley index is 14.0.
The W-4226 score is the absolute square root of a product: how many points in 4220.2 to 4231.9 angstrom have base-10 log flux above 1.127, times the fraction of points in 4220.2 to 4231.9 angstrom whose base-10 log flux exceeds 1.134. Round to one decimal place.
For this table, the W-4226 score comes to 1.4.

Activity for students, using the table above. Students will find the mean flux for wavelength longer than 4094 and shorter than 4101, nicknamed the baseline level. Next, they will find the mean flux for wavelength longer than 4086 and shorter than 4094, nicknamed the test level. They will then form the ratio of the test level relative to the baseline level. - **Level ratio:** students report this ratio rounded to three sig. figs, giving 1.11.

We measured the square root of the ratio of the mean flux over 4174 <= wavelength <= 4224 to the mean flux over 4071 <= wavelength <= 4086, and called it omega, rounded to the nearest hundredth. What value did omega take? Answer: 0.98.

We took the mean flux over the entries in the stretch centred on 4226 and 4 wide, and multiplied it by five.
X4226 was 66.5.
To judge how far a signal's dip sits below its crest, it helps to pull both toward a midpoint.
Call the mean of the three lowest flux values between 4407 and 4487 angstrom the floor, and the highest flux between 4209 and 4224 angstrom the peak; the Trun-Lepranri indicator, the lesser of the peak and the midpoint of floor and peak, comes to 13.5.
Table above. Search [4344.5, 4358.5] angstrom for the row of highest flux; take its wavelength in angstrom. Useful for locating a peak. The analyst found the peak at 4351.47 angstrom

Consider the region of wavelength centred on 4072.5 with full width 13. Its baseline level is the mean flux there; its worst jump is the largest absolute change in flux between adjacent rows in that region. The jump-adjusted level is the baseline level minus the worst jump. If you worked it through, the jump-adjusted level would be 10.9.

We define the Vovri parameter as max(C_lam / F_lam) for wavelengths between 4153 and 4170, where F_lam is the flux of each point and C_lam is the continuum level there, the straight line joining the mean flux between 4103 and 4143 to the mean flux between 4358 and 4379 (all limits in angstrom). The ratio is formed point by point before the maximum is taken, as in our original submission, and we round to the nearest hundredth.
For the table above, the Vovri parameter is 1.19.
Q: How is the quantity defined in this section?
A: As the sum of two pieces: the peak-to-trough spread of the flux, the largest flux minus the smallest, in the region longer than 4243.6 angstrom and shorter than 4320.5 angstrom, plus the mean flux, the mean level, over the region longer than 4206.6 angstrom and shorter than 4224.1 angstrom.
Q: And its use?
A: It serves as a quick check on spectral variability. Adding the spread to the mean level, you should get 17.2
